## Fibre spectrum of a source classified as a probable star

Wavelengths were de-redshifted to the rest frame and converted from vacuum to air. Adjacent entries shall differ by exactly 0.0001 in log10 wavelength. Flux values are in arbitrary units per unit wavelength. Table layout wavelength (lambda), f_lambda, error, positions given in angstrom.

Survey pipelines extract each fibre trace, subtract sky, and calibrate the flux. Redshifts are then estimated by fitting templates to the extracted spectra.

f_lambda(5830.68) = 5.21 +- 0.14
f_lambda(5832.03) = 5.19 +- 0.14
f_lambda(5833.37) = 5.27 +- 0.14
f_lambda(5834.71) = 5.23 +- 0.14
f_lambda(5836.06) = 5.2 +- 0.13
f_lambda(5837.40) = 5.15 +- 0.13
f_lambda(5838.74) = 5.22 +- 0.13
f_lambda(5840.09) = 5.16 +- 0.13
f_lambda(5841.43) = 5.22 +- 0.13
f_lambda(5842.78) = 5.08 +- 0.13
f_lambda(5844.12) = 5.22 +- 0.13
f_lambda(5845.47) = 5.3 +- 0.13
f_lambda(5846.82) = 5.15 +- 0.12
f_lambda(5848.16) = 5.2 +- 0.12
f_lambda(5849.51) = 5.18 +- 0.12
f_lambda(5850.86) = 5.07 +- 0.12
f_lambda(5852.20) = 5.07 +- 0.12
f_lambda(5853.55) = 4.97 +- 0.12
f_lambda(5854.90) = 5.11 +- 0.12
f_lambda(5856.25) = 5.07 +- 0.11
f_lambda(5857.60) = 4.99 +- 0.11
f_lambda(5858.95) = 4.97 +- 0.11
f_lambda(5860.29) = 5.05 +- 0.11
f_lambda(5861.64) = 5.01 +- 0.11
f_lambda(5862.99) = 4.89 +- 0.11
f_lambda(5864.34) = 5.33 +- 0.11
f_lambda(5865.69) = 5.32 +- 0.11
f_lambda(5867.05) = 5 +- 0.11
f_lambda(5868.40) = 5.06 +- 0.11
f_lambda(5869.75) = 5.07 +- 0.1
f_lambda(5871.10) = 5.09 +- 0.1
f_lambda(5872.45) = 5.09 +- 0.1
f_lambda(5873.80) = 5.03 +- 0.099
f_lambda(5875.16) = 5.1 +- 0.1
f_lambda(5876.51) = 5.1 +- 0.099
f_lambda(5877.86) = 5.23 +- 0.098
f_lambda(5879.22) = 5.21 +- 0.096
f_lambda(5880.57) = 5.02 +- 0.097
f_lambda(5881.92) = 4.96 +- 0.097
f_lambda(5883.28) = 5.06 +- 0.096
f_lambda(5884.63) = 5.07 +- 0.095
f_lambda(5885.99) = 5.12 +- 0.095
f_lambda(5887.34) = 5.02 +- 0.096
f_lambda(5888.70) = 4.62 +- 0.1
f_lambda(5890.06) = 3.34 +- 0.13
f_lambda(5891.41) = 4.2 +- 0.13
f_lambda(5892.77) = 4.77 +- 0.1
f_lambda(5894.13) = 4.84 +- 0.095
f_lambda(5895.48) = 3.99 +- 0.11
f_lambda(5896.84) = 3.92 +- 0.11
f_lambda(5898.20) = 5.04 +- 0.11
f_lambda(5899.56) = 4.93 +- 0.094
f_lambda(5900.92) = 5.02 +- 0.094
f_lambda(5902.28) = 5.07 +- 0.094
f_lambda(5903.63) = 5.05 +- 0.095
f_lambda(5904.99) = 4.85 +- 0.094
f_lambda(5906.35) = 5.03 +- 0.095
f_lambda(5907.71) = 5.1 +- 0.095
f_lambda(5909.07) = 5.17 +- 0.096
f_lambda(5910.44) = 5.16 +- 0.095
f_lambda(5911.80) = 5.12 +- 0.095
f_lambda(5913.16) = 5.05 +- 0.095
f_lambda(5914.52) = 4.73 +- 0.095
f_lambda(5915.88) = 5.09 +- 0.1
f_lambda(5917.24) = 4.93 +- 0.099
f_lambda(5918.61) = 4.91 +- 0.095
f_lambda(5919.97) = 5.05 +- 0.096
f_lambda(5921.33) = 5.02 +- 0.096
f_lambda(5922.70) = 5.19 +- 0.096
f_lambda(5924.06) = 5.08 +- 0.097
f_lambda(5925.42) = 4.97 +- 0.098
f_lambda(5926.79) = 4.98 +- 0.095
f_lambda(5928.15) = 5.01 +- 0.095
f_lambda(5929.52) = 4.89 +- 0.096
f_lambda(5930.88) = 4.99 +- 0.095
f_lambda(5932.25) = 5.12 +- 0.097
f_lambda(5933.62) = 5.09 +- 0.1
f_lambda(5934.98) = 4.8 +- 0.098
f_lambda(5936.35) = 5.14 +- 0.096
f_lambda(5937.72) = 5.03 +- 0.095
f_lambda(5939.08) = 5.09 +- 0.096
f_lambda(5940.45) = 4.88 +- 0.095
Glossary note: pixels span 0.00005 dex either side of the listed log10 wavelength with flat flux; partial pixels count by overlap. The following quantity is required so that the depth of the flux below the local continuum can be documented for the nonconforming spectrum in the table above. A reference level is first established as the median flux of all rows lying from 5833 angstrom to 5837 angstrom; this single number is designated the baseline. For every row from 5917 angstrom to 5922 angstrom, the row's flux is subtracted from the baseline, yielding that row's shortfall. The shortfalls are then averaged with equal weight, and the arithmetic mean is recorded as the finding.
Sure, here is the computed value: 0.25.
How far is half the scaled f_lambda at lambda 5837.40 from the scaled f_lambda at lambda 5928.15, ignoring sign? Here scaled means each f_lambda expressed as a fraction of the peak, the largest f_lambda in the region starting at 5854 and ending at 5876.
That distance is 0.457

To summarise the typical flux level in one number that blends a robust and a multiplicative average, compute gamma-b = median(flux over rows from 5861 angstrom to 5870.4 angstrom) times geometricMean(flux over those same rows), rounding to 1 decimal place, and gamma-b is 25.8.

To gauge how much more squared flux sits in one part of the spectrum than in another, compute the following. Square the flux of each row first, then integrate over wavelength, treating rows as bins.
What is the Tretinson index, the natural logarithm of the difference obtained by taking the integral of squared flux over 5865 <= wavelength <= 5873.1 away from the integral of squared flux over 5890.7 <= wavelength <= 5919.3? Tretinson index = 6.1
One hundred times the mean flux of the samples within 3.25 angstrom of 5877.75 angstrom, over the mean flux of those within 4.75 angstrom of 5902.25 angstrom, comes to 103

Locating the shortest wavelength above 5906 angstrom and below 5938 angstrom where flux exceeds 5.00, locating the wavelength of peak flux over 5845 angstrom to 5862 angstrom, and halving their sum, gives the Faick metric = 5875.9 angstrom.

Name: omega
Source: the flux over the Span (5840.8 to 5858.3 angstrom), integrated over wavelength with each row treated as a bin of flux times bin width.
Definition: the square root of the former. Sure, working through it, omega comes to 9.47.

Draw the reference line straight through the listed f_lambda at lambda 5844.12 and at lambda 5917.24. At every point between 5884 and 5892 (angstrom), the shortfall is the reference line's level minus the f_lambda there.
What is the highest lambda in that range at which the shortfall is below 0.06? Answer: 5887.34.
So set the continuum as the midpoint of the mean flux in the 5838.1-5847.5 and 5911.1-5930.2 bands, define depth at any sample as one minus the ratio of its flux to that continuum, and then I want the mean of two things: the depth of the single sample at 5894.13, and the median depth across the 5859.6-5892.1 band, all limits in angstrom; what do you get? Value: 0.029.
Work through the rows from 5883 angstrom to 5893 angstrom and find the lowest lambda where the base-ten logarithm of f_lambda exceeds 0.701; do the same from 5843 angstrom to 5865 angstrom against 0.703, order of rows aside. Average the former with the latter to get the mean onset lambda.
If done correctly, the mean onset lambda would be 5863.7 angstrom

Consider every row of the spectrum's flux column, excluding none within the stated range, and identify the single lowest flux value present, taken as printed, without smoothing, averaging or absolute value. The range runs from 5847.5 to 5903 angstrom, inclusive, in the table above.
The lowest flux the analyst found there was 3.34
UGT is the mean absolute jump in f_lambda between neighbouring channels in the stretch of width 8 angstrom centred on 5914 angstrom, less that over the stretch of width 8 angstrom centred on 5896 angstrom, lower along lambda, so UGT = -0.254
